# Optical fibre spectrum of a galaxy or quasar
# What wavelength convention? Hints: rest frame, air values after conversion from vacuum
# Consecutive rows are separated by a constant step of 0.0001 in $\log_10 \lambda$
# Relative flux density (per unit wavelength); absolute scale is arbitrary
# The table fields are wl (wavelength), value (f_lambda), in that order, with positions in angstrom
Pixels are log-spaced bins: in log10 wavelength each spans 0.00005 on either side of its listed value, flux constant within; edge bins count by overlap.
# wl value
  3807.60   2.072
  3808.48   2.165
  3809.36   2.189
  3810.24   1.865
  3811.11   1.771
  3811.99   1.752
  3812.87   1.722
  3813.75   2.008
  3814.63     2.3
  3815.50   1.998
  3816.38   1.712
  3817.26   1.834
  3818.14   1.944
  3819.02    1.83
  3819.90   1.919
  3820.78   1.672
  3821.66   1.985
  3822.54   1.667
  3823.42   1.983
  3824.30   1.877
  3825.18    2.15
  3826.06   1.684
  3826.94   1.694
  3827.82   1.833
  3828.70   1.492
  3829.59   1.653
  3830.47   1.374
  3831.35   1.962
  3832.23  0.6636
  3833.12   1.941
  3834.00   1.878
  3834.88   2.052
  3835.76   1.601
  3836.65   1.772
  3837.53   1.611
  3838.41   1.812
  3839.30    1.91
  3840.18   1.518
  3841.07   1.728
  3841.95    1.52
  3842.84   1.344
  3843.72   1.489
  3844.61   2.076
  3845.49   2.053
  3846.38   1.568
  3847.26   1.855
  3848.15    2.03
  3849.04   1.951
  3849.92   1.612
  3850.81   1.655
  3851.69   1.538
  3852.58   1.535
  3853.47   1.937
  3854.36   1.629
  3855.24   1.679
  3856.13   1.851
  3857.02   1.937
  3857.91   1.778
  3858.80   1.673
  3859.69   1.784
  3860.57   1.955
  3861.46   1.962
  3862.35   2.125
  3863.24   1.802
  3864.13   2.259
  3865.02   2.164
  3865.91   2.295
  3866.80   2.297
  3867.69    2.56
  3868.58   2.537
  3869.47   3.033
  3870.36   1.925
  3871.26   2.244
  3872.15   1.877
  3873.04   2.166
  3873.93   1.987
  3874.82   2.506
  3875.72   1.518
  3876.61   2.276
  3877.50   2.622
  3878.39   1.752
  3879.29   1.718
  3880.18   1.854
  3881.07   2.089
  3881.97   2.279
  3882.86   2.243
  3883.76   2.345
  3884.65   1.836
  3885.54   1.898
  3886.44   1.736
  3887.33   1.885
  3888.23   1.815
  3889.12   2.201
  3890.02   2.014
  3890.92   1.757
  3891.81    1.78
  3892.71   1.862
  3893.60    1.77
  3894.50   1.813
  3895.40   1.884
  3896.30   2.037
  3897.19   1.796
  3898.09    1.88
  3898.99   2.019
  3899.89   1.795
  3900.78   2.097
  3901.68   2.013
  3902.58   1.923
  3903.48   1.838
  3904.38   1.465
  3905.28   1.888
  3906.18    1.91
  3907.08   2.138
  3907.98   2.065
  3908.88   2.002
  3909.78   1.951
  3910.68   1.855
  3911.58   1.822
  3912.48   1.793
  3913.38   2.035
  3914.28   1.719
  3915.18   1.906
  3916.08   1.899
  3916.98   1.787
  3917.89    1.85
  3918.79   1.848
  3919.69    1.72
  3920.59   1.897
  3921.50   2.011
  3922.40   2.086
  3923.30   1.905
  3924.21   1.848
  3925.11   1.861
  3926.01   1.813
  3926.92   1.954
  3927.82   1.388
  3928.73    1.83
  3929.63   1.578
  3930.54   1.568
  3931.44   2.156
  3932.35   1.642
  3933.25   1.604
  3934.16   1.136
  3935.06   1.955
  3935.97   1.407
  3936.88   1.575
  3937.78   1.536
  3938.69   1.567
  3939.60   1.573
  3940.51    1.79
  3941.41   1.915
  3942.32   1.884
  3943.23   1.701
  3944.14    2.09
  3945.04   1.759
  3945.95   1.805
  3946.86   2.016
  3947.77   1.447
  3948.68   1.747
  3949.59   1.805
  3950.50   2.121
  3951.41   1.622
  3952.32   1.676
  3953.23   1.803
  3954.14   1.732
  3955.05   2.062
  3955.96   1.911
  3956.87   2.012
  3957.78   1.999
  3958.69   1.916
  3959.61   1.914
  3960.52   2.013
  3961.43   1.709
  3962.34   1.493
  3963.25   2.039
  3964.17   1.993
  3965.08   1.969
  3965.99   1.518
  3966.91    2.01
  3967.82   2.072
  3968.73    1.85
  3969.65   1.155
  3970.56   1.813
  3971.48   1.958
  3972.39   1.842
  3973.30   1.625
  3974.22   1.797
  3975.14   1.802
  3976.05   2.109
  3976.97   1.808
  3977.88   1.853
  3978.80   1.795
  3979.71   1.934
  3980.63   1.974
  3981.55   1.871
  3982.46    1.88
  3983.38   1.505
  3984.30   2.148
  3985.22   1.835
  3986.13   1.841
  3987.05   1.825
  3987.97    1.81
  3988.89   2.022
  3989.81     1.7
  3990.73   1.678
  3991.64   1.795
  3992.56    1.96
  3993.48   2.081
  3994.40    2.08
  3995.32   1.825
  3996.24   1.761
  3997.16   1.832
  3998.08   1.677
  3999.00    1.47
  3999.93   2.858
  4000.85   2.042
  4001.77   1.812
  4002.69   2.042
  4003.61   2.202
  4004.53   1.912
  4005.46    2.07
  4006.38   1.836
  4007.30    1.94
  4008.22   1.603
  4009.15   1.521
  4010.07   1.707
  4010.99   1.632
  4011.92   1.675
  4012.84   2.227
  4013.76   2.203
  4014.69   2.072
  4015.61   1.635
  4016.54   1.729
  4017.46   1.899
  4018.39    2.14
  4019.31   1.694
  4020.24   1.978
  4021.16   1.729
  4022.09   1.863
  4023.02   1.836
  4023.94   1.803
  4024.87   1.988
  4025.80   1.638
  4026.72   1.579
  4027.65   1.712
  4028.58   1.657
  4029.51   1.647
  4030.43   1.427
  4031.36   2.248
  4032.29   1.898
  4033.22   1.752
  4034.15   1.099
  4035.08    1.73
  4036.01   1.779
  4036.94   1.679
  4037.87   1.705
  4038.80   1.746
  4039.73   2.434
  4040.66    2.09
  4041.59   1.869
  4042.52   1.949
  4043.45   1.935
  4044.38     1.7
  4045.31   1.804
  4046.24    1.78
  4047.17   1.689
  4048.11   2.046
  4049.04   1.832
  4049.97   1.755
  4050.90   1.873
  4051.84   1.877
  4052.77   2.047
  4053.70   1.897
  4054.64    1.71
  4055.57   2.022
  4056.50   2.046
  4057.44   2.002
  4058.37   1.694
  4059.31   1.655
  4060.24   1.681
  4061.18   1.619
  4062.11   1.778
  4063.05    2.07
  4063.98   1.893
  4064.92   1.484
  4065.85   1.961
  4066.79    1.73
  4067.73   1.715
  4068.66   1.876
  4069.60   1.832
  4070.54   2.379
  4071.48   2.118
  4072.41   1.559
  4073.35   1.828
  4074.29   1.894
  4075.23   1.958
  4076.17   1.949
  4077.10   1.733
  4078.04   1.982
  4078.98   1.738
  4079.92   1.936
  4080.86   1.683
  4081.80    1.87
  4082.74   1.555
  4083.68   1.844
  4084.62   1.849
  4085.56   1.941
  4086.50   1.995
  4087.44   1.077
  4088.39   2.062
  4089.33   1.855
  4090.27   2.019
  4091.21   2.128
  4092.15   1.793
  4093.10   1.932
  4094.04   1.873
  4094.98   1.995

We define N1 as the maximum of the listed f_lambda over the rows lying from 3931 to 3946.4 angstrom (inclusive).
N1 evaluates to 2.156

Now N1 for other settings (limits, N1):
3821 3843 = 2.15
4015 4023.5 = 2.14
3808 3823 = 2.3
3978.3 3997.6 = 2.148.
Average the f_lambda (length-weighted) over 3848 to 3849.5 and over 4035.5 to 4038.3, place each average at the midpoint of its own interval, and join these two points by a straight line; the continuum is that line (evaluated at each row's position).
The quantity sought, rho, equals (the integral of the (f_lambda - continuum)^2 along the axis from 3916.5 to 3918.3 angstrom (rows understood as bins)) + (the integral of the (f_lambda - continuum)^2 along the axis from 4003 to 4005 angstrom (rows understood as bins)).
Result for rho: 0.22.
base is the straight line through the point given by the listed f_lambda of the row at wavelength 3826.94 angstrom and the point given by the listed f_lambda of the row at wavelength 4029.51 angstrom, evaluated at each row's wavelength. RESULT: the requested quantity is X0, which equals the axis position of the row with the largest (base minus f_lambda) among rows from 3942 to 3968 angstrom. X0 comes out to 3947.77 angstrom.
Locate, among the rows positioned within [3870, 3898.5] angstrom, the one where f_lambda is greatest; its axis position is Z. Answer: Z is 3877.50 angstrom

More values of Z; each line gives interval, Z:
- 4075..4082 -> 4078.04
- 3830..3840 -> 3834.88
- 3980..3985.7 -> 3984.30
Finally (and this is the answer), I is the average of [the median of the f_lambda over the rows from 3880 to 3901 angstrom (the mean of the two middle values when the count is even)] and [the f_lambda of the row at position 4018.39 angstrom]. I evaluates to 2.01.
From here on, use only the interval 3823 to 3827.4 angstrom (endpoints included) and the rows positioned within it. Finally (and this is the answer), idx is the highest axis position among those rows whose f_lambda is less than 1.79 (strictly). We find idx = 3826.94 angstrom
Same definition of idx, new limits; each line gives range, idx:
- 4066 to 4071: 4067.73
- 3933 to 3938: 3937.78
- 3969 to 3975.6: 3973.30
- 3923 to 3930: 3929.63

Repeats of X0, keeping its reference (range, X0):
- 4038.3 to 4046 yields 4044.38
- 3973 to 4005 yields 3999.00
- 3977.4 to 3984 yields 3983.38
